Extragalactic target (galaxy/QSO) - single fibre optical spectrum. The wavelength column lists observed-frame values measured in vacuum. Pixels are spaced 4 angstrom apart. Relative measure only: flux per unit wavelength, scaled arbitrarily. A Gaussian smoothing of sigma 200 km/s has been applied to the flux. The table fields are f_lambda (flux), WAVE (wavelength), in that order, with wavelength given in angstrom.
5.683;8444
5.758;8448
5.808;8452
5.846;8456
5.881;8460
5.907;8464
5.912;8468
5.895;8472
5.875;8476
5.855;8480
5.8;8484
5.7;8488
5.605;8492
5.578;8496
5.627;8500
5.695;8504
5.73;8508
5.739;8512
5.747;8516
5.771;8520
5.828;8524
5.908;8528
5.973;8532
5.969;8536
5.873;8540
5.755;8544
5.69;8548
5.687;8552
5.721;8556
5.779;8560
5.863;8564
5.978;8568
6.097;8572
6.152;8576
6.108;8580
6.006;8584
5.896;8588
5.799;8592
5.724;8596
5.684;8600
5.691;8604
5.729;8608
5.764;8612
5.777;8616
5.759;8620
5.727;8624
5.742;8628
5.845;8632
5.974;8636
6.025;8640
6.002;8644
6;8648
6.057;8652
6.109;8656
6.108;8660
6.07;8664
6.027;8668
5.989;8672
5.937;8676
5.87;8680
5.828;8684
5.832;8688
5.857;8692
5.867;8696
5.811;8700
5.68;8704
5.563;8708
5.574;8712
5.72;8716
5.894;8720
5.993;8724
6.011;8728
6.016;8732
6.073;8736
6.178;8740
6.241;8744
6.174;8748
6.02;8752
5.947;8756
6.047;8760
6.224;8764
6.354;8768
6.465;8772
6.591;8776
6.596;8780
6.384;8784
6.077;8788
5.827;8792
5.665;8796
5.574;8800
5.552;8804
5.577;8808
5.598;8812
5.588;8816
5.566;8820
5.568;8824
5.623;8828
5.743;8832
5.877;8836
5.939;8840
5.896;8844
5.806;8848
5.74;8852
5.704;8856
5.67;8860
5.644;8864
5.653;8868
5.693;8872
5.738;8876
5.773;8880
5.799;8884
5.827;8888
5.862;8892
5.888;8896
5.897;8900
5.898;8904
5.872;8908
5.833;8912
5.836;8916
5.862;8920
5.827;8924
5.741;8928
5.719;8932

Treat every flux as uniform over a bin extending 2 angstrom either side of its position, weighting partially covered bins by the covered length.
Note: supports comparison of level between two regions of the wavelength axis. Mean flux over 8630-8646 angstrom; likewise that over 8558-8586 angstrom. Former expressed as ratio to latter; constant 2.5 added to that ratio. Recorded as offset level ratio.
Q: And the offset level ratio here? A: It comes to 3.49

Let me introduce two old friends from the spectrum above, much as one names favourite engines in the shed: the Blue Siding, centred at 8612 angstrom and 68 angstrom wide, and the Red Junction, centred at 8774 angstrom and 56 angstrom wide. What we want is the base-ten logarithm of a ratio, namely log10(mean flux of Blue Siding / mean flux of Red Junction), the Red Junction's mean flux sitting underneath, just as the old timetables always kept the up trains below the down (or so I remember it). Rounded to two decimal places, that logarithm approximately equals -0.02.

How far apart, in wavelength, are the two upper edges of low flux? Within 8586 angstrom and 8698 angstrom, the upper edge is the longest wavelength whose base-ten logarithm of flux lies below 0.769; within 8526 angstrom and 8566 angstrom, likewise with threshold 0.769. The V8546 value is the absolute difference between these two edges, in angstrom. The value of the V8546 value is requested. 132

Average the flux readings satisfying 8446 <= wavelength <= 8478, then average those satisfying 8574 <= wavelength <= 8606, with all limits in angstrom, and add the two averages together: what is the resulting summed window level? 11.7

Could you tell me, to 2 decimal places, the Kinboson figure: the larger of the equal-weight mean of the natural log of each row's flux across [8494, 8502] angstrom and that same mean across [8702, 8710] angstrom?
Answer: 1.73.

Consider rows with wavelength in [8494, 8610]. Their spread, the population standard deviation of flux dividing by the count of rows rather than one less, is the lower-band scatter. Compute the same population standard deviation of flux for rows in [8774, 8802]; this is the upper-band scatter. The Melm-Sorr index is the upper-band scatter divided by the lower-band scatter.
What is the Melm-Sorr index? 2.70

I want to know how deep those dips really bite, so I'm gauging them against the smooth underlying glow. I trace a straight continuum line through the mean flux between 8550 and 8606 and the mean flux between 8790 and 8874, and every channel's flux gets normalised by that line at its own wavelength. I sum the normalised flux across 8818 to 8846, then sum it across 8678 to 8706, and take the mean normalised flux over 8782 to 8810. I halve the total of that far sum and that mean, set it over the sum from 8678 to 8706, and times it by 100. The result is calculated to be 57.4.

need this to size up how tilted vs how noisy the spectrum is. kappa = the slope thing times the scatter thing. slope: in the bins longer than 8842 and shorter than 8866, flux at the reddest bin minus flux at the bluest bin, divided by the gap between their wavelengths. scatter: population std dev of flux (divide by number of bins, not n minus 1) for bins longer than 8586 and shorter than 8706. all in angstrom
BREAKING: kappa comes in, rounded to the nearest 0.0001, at -0.0017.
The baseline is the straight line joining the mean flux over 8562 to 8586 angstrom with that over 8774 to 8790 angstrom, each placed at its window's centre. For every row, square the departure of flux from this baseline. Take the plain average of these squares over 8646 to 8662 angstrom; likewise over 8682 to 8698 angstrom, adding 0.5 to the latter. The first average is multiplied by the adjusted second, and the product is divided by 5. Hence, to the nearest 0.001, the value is 0.002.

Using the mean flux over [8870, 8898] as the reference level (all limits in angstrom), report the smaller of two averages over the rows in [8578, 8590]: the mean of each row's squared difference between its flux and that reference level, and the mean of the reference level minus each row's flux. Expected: -0.21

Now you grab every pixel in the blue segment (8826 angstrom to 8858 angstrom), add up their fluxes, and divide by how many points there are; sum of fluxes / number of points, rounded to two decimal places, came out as 5.79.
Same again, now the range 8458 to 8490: 5.85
